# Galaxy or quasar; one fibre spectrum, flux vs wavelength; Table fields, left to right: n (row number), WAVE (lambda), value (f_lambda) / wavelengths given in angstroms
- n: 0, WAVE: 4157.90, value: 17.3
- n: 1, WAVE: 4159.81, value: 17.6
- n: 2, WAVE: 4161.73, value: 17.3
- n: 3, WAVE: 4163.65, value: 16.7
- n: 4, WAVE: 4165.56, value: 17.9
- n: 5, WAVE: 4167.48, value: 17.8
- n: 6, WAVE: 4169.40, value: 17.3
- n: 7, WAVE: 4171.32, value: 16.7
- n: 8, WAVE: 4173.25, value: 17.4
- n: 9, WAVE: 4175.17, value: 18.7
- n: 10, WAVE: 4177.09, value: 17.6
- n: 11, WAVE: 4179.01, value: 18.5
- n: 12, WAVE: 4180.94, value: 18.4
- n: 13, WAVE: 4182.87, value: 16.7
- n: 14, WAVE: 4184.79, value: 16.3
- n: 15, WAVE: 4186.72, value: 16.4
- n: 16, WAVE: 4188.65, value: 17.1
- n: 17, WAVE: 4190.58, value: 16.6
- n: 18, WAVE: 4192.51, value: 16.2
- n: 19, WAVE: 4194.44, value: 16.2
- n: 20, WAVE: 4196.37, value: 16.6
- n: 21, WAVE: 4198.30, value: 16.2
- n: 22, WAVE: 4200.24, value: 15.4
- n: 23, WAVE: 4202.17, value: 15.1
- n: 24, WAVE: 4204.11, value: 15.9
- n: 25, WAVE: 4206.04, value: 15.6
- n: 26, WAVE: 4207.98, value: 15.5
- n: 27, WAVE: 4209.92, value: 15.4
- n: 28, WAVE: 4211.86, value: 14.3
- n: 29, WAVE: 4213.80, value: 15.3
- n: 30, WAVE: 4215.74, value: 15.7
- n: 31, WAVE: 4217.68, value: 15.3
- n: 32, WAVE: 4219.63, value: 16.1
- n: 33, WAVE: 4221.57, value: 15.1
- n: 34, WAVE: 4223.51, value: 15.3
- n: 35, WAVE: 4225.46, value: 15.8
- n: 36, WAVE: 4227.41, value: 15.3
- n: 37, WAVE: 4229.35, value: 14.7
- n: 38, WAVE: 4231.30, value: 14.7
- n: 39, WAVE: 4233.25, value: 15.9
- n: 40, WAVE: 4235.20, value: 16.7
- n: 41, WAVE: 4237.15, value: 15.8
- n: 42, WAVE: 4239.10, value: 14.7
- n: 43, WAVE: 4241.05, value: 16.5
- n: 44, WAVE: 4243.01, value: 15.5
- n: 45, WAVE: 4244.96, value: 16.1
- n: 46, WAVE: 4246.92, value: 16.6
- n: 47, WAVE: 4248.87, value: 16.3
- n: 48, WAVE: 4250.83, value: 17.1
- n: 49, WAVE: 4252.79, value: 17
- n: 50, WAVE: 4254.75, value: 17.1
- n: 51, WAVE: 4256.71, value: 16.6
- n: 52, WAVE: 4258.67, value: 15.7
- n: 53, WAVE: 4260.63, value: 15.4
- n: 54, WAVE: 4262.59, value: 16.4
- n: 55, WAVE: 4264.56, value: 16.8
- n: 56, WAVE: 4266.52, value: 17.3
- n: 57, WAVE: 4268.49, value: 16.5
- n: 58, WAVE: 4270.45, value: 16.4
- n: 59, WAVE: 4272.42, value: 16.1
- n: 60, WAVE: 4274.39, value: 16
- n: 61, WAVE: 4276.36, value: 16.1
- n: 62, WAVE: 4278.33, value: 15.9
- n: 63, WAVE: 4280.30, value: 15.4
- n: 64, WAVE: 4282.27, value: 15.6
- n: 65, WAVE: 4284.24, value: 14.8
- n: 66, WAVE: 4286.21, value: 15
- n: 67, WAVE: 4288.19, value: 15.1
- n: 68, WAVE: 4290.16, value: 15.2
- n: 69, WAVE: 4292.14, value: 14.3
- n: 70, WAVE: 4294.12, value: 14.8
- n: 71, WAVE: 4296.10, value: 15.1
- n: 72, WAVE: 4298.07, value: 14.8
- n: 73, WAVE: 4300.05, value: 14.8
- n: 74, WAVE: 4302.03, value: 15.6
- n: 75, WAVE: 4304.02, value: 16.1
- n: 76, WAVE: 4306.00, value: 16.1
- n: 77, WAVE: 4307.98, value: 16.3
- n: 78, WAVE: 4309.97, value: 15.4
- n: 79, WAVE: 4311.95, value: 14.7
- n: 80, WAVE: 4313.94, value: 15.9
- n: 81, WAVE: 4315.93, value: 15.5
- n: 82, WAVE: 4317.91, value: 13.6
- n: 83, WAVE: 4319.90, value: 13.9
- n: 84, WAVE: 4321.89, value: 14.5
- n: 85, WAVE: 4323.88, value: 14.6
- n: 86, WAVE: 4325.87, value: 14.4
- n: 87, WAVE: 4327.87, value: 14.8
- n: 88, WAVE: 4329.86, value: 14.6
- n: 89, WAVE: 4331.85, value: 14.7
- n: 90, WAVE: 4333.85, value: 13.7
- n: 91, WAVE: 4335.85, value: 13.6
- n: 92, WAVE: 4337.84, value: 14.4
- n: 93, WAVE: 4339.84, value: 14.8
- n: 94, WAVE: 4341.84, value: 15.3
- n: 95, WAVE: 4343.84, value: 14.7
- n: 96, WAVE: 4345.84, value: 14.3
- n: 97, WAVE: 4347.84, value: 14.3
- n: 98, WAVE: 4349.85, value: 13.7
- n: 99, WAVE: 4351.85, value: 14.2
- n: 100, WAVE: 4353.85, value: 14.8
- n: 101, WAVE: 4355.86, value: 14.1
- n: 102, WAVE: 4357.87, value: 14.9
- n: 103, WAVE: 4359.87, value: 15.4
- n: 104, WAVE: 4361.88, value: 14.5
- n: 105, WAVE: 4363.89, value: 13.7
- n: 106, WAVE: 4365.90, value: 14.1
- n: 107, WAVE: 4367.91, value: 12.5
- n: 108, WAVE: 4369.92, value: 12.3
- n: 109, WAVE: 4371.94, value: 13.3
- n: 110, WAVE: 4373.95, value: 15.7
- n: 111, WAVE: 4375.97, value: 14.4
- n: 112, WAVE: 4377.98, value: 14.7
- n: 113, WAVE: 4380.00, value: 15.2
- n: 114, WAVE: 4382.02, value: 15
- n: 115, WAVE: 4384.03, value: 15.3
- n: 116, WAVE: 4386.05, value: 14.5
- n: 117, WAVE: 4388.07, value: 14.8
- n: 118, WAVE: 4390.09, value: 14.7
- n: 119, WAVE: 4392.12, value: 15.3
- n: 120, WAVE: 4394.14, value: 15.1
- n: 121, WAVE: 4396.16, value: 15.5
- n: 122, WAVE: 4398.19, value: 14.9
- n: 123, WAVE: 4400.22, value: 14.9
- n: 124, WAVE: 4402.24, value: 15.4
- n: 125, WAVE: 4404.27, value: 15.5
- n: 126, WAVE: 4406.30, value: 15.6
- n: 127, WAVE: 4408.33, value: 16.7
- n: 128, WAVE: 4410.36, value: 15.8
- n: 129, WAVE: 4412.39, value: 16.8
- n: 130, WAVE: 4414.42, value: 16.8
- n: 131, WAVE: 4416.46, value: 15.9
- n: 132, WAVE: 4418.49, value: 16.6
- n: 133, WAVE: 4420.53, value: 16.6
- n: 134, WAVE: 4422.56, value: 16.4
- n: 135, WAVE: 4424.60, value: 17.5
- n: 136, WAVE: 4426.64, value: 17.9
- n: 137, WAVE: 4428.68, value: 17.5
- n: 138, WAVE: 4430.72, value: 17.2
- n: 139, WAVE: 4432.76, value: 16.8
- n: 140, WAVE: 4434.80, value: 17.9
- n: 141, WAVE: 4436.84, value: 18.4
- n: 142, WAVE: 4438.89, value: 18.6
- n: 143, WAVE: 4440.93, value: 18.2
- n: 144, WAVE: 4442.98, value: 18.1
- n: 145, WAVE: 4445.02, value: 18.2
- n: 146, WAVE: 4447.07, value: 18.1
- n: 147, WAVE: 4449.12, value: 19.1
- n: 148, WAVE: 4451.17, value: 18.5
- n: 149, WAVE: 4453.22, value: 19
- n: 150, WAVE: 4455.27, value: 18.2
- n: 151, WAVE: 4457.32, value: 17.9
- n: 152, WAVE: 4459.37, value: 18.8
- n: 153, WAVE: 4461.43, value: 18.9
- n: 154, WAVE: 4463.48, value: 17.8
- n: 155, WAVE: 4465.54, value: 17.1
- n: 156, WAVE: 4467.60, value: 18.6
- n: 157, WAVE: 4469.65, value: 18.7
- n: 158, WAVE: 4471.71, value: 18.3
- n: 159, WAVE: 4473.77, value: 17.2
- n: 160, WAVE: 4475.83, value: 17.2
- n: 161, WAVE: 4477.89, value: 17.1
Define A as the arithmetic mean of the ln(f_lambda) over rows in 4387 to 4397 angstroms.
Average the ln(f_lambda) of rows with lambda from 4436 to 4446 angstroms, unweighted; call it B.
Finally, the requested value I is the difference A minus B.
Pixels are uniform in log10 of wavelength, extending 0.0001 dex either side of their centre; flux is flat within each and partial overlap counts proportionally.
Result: -0.19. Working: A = 2.71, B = 2.91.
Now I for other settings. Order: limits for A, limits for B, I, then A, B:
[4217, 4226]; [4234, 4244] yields -0.02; 2.74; 2.76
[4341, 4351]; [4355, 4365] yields 0.00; 2.67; 2.67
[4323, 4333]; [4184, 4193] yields -0.12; 2.68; 2.80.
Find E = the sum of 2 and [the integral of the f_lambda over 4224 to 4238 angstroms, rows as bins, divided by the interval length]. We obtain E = 17.5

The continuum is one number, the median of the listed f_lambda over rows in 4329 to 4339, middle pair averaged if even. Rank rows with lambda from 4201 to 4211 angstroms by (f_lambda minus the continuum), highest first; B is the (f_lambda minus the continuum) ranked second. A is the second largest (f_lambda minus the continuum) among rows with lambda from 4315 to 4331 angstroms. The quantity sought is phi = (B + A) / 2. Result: 0.8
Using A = 0.40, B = 1.2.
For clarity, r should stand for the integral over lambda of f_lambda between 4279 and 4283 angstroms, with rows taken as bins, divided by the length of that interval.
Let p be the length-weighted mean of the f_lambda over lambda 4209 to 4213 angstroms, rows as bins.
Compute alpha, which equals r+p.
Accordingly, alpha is 30.4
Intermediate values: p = 14.9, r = 15.5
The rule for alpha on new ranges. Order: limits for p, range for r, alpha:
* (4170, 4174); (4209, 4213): 31.9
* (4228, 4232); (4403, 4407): 30.3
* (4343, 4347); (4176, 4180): 32.6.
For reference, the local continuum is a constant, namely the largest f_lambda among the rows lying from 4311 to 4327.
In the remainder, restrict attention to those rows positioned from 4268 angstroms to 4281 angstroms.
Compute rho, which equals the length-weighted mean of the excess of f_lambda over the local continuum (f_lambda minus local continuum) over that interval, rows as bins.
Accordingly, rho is 0.2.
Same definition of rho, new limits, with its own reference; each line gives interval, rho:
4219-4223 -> -0.4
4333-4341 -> -1.7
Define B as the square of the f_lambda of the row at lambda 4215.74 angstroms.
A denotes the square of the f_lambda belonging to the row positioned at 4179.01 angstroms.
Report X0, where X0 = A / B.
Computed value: 1.39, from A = 342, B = 246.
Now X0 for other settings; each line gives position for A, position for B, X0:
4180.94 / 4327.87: 1.55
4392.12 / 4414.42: 0.83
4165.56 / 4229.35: 1.48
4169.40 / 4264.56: 1.06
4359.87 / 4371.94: 1.34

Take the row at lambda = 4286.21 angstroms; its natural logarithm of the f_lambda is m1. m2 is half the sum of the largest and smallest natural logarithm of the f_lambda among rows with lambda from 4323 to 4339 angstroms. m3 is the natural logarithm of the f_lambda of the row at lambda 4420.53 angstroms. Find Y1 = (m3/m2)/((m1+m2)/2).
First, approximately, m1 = 2.71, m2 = 2.65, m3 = 2.81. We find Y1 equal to 0.395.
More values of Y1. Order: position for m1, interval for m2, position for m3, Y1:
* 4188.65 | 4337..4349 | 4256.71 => 0.377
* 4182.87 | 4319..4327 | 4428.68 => 0.394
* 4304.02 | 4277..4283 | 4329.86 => 0.353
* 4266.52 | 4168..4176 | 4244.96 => 0.338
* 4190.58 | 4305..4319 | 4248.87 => 0.375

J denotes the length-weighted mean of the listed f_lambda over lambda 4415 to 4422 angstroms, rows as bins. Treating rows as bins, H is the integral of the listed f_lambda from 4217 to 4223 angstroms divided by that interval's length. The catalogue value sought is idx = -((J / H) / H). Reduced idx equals -0.068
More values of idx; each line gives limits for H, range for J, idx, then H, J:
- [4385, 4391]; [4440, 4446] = -0.084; 14.7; 18.2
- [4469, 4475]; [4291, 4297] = -0.045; 18.0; 14.7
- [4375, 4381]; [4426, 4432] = -0.080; 14.8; 17.5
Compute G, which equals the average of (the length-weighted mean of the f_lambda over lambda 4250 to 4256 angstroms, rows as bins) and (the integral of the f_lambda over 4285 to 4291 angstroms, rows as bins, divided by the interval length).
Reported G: 16.1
